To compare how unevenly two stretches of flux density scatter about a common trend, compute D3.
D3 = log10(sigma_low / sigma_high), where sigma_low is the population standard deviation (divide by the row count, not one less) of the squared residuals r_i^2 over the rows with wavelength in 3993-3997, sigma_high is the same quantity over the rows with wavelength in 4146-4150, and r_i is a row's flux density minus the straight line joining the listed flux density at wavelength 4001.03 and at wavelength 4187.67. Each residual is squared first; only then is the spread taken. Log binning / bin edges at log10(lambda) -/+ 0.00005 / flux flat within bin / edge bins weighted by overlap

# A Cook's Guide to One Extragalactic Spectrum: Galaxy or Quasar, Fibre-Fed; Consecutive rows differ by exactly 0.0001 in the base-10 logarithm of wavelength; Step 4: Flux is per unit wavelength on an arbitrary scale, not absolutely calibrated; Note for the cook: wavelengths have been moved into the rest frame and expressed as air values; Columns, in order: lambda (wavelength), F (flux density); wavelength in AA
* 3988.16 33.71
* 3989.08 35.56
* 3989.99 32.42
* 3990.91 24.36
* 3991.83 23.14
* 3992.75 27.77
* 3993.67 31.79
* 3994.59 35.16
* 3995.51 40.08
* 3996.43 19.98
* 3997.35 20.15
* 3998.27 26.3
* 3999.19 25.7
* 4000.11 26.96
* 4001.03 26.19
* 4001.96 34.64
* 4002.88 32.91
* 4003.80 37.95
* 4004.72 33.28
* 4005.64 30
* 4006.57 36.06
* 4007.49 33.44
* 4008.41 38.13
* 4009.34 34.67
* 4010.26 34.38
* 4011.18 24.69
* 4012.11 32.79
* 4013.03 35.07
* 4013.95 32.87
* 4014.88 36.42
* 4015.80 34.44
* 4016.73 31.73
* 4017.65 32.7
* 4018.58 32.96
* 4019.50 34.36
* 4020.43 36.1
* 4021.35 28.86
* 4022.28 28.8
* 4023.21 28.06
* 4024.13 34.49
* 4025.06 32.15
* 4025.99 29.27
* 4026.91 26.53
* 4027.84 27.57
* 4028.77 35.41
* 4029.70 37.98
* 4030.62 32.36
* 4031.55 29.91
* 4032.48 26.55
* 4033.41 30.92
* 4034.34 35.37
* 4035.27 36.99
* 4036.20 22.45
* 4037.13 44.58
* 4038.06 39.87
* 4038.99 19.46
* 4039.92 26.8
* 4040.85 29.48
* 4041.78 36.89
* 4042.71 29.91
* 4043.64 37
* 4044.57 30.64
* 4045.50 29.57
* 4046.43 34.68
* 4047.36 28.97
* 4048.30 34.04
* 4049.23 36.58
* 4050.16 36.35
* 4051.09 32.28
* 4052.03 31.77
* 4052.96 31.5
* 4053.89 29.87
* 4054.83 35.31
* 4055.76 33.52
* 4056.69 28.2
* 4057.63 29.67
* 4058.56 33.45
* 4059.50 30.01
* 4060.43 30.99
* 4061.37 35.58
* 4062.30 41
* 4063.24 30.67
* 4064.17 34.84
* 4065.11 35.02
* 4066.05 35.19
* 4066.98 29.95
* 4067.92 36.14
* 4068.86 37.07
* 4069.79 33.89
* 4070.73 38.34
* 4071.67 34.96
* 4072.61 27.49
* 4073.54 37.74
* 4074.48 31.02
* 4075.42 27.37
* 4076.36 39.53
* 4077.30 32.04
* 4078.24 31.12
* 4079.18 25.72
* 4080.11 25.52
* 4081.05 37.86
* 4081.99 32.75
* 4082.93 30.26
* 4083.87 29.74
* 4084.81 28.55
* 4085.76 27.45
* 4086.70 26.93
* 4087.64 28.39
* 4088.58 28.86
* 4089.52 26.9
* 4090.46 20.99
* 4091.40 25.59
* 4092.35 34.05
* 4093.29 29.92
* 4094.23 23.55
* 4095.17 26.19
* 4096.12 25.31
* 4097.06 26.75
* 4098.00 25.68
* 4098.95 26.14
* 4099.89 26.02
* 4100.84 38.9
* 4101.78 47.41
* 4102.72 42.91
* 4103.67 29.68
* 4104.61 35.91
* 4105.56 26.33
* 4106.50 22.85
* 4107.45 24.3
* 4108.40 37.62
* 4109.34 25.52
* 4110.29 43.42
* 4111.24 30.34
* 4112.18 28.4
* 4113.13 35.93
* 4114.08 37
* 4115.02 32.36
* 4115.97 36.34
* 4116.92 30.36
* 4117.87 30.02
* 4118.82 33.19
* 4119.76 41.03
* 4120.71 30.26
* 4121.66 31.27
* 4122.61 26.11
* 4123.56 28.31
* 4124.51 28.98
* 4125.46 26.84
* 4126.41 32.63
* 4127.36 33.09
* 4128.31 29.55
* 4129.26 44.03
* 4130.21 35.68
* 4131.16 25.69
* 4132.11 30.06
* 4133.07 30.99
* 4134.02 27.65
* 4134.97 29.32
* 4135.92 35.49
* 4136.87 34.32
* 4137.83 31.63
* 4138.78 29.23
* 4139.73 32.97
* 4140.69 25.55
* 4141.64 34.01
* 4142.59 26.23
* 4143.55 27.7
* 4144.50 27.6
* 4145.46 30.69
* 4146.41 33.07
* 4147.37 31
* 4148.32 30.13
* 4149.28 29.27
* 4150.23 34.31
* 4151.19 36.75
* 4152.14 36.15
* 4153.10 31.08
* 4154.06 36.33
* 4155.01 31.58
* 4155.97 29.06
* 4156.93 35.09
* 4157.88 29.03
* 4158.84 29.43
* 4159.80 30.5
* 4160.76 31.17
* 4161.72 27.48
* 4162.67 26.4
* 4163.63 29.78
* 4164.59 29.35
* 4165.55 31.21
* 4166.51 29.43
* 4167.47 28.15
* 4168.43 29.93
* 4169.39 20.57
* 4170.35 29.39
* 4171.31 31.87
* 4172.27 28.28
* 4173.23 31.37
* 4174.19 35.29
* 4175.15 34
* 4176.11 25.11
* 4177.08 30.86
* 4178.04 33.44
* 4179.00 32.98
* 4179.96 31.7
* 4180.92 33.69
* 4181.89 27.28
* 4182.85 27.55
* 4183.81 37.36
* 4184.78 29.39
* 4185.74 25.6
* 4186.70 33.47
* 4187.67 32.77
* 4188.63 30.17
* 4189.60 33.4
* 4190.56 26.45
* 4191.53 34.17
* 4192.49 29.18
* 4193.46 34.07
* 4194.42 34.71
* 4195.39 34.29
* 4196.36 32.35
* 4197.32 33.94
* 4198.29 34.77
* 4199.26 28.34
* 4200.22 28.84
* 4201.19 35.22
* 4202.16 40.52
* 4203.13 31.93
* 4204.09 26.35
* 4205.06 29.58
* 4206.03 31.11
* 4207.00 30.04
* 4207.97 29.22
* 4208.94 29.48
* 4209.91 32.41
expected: 1.6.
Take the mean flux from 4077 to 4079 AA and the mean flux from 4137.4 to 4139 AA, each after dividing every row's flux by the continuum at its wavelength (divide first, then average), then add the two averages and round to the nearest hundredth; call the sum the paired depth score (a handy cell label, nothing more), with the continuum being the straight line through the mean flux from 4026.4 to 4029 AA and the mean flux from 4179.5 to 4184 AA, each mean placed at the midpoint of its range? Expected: 2.02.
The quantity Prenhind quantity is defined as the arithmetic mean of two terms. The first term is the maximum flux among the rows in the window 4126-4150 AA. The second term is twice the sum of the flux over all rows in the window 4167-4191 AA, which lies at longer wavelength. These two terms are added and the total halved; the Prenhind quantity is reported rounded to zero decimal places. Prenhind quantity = 782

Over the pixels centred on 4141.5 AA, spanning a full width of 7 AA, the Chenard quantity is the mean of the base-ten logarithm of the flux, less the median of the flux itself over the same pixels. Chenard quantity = -26.2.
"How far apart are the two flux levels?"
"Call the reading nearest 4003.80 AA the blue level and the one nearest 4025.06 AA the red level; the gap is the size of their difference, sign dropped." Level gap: 5.8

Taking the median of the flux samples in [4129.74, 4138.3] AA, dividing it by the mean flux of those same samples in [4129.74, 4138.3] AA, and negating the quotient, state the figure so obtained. -0.99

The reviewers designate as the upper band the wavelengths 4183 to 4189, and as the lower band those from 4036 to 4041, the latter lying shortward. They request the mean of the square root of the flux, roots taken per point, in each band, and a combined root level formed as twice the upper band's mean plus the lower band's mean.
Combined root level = 16.7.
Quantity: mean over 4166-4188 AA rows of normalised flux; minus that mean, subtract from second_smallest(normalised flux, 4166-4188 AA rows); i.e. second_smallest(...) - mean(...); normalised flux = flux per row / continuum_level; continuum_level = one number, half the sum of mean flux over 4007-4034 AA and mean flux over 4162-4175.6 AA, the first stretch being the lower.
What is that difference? -0.17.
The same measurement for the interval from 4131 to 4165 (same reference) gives -0.16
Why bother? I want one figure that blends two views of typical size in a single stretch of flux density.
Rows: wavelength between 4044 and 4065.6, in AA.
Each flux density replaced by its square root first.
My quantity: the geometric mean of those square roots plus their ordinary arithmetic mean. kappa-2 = 11.4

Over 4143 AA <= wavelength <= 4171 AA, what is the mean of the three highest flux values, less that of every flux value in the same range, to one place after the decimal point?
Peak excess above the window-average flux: 6.0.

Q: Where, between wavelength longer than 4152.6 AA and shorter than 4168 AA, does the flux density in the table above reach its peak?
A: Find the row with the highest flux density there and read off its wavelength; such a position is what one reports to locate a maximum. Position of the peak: 4154.06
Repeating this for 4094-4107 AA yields 4101.78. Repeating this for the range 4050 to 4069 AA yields 4062.30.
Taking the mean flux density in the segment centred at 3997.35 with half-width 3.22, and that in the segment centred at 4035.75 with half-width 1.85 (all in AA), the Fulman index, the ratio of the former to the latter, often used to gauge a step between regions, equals 0.80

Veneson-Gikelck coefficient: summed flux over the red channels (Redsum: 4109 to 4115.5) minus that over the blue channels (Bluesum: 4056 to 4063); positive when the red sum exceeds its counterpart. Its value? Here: 4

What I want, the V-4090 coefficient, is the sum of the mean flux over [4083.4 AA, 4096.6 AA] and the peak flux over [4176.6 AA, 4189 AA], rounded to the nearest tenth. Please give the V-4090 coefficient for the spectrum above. 64.7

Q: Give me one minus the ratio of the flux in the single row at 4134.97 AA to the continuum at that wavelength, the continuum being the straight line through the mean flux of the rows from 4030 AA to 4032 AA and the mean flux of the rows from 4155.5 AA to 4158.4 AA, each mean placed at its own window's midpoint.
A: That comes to 0.06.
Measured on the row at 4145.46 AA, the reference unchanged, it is 0.01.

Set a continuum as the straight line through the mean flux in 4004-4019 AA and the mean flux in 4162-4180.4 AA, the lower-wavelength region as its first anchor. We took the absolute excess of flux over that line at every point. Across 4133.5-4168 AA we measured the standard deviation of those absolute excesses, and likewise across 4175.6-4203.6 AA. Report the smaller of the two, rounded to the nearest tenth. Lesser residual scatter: 1.8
